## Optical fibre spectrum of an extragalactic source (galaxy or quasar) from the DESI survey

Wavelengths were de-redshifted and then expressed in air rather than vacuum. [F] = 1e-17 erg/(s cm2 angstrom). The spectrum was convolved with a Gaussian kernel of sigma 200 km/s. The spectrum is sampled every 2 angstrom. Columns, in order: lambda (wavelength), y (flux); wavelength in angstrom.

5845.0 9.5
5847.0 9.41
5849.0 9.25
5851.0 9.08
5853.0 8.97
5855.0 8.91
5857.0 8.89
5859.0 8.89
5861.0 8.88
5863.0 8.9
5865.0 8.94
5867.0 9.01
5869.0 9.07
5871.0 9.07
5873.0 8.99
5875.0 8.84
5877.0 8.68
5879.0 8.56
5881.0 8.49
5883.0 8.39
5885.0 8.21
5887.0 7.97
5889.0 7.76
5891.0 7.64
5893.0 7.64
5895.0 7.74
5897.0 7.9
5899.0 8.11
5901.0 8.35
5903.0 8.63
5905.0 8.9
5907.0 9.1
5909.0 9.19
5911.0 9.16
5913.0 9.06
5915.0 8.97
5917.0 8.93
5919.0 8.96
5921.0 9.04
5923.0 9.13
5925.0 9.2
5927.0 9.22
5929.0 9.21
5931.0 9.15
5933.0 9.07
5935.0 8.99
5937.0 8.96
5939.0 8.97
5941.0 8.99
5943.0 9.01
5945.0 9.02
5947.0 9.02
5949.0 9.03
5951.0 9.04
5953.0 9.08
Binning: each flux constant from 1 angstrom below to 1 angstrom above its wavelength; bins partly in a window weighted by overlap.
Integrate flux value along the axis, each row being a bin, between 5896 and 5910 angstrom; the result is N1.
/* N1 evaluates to 120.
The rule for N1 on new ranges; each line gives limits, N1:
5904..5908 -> 36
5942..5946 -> 36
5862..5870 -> 72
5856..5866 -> 89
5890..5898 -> 62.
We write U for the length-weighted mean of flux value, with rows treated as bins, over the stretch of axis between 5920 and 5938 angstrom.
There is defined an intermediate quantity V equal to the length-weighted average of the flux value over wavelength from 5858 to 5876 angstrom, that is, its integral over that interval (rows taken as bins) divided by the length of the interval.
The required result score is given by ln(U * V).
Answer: 4.40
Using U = 9.11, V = 8.95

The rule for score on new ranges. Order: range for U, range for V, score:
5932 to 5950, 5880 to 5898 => 4.27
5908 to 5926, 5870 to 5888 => 4.35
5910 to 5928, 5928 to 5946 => 4.41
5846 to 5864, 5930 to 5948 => 4.40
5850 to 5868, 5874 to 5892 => 4.30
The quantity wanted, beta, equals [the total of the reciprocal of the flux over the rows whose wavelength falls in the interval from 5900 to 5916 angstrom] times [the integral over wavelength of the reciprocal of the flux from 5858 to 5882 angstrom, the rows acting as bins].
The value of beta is 2.4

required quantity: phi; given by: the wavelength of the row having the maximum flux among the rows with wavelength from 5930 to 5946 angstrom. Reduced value 5931.0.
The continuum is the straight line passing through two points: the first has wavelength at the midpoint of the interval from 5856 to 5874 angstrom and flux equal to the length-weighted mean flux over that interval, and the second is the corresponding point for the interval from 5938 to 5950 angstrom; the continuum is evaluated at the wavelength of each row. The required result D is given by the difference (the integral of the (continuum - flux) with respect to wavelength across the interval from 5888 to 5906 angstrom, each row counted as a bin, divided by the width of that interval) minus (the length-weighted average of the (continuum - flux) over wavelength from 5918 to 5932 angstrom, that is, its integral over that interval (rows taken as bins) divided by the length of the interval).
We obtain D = 1.0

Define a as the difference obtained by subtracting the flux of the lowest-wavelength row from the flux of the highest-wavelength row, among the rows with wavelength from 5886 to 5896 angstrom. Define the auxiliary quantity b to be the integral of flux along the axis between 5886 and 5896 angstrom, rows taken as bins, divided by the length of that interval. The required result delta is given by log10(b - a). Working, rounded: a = -0.23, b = 7.75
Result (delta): 0.902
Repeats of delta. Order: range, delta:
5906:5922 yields 0.960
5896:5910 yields 0.864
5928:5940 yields 0.968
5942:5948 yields 0.955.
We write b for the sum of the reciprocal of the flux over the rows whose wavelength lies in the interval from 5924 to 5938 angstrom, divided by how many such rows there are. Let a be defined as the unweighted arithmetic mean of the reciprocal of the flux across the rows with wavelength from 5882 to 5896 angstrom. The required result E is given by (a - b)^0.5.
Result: 0.13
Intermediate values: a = 0.127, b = 0.110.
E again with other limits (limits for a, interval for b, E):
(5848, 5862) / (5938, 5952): 0.02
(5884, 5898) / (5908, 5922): 0.13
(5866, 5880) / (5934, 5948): 0.04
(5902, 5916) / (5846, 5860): 0.03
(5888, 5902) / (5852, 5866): 0.12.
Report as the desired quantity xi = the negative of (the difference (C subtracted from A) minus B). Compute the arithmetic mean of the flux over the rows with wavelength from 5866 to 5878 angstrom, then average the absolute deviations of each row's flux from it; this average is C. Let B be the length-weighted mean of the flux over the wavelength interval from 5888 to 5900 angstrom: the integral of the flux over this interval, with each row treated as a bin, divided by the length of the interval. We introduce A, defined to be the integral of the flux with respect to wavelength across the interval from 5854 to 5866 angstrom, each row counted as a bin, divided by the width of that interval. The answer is -1.0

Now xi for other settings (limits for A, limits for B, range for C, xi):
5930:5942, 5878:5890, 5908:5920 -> -0.7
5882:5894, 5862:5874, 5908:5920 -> 1.2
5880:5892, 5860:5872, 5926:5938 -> 1.0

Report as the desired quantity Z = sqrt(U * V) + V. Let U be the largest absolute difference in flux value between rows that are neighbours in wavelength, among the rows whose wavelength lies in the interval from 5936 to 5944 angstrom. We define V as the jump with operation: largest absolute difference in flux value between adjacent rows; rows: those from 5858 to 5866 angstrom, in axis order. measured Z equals 0.07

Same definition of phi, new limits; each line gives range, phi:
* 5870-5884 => 5871.0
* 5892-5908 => 5907.0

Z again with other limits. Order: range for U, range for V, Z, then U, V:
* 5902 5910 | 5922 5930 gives 0.21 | 0.270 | 0.070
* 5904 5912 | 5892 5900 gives 0.41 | 0.200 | 0.210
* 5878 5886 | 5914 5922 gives 0.20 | 0.180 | 0.080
